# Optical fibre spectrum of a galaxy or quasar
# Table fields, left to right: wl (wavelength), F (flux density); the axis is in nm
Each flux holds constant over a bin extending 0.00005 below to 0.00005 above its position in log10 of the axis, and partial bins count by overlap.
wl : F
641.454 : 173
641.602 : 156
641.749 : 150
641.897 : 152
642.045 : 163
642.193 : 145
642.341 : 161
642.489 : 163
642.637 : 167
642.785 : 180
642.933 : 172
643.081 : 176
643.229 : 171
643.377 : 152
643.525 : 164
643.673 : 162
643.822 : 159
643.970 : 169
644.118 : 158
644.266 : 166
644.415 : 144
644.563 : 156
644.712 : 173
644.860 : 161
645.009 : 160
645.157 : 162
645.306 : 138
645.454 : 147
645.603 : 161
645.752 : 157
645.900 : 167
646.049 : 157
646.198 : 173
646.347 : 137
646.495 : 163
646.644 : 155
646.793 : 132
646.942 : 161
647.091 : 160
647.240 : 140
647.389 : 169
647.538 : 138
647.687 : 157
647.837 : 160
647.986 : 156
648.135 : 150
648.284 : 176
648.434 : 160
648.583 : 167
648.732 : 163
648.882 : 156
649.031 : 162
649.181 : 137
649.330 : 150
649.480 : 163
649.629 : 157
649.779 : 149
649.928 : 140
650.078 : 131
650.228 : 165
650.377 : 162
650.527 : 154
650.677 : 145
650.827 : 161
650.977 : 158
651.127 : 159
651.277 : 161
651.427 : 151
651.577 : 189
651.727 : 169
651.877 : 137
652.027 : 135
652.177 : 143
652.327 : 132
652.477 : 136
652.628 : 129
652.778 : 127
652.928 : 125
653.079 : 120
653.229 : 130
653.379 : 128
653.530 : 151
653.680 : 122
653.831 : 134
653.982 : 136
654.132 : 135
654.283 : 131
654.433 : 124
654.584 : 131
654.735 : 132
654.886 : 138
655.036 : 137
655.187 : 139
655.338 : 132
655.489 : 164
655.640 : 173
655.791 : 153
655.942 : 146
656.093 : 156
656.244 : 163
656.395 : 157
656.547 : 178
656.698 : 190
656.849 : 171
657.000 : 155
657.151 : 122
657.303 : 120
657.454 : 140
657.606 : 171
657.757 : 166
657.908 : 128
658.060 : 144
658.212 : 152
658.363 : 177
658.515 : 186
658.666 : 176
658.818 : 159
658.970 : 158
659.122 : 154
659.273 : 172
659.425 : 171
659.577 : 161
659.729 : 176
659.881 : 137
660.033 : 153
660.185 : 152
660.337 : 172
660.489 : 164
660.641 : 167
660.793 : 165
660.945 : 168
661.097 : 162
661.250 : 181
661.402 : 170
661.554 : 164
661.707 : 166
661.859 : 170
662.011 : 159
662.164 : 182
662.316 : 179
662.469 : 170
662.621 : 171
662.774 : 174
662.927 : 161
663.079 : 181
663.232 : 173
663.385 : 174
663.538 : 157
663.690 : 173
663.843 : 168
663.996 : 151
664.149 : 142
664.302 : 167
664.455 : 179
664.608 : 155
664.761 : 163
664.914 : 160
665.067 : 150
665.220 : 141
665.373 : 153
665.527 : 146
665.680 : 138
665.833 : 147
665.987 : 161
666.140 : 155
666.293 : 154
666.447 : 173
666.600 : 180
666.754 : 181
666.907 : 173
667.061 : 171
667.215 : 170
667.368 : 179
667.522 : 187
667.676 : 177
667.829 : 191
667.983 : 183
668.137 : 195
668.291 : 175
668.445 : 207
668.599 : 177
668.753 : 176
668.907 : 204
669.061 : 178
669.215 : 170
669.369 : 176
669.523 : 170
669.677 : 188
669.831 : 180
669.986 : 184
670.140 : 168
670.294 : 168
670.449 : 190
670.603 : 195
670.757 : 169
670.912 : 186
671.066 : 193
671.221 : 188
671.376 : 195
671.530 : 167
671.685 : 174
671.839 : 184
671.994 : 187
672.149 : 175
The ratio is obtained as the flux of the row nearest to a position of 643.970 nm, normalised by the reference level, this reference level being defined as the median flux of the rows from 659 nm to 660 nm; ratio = 1.02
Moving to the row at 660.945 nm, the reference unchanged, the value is 1.01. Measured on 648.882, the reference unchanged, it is 0.94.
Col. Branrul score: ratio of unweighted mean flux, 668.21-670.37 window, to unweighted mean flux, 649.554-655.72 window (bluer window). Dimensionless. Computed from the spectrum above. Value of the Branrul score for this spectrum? 1.3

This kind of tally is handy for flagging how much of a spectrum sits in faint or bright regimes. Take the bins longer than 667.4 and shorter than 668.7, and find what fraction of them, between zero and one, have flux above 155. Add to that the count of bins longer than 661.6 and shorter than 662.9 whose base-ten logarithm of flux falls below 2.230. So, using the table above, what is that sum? 3.0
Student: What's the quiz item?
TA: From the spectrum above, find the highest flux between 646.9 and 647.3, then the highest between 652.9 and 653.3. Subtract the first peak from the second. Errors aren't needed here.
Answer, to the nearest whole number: -31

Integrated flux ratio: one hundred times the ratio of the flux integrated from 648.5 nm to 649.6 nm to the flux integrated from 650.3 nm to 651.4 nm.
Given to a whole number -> 100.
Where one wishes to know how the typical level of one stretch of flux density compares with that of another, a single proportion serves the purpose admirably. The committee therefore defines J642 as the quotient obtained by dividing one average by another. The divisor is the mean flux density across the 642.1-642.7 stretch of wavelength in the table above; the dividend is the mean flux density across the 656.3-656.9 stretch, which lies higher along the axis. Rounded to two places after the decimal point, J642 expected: 1.09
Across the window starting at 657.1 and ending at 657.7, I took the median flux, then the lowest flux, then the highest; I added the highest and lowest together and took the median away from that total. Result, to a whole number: 160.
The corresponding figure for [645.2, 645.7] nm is 152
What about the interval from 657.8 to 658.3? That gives 136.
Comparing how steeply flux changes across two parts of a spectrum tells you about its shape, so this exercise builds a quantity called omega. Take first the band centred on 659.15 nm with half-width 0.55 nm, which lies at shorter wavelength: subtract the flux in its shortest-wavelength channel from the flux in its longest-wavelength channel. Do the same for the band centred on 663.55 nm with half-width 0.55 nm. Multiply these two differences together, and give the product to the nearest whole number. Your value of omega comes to 450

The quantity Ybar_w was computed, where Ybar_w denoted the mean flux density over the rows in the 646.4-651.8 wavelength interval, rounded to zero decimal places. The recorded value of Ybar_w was 156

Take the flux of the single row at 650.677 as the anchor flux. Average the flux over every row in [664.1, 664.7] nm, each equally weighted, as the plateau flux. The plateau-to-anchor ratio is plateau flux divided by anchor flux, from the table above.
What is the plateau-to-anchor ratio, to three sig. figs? 1.11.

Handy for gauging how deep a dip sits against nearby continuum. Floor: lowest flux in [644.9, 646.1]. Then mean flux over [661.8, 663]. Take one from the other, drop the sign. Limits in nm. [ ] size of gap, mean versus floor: 33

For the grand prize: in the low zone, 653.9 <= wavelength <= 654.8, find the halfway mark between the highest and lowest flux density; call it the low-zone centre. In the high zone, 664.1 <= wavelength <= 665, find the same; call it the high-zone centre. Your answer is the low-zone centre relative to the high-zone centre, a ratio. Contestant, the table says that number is 0.81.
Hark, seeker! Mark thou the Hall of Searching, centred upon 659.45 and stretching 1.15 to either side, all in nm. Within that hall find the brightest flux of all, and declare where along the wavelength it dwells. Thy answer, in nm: 658.515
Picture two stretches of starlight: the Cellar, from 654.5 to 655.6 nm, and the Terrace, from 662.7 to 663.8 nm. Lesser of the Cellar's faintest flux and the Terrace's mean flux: 131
